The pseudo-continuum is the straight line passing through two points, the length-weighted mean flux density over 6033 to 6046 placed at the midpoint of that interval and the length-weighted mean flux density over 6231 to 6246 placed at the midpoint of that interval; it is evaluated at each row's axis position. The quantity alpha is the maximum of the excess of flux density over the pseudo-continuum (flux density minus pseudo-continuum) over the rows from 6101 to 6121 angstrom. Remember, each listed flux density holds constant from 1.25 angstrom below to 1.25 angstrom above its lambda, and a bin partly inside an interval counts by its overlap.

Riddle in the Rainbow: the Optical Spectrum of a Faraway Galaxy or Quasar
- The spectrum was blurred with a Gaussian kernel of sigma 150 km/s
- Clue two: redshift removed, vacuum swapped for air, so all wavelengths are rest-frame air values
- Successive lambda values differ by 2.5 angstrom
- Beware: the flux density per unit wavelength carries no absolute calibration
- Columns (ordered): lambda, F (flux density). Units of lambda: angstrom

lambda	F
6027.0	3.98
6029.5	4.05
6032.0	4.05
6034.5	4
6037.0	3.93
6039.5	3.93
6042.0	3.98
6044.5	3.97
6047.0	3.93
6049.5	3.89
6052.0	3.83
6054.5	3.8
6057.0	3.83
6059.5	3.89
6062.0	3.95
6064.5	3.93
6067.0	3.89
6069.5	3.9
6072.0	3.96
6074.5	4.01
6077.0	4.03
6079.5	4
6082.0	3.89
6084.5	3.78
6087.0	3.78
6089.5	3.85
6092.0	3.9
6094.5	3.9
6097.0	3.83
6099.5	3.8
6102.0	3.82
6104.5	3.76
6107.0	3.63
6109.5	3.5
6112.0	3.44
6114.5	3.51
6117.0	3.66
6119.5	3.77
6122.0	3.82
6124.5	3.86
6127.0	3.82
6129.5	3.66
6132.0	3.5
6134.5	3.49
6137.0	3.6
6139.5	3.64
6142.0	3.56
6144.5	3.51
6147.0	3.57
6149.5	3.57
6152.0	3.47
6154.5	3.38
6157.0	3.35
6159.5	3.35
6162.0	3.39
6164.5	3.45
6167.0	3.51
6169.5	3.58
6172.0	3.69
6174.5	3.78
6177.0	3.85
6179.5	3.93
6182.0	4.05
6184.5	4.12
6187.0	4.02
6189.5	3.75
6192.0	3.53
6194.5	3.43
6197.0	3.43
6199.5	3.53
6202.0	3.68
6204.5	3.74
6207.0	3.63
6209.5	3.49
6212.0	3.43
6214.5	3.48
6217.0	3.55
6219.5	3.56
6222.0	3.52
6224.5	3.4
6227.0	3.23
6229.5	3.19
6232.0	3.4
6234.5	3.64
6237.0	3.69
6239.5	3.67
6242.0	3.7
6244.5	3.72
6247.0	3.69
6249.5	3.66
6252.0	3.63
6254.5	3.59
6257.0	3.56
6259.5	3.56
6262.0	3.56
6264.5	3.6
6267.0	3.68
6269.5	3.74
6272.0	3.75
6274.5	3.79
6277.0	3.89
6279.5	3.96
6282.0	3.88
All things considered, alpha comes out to -0.04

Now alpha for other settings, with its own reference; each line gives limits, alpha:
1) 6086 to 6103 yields 0.03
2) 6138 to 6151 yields -0.16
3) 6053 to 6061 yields -0.04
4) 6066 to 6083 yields 0.13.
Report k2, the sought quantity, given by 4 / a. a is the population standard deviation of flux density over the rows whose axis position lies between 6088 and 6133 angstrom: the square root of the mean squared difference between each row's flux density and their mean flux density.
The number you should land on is 27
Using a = 0.15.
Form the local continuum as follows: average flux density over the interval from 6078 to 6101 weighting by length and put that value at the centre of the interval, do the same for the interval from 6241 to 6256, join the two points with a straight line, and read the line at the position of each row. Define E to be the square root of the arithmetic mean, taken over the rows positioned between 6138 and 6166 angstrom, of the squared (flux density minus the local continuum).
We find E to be 0.319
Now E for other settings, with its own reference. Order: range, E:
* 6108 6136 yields 0.237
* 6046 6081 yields 0.080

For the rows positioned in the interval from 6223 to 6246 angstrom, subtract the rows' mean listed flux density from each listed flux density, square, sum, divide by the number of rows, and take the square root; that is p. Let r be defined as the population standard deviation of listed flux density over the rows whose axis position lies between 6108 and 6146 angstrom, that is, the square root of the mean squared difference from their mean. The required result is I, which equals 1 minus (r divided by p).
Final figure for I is 0.3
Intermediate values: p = 0.20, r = 0.13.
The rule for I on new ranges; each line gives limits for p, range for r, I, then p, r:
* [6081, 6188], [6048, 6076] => 0.7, 0.20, 0.06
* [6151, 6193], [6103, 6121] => 0.5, 0.25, 0.12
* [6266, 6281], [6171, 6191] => -0.5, 0.10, 0.15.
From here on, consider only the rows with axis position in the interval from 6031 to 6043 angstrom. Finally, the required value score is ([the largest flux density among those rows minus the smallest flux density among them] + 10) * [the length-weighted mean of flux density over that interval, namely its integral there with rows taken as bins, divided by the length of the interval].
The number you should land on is 40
